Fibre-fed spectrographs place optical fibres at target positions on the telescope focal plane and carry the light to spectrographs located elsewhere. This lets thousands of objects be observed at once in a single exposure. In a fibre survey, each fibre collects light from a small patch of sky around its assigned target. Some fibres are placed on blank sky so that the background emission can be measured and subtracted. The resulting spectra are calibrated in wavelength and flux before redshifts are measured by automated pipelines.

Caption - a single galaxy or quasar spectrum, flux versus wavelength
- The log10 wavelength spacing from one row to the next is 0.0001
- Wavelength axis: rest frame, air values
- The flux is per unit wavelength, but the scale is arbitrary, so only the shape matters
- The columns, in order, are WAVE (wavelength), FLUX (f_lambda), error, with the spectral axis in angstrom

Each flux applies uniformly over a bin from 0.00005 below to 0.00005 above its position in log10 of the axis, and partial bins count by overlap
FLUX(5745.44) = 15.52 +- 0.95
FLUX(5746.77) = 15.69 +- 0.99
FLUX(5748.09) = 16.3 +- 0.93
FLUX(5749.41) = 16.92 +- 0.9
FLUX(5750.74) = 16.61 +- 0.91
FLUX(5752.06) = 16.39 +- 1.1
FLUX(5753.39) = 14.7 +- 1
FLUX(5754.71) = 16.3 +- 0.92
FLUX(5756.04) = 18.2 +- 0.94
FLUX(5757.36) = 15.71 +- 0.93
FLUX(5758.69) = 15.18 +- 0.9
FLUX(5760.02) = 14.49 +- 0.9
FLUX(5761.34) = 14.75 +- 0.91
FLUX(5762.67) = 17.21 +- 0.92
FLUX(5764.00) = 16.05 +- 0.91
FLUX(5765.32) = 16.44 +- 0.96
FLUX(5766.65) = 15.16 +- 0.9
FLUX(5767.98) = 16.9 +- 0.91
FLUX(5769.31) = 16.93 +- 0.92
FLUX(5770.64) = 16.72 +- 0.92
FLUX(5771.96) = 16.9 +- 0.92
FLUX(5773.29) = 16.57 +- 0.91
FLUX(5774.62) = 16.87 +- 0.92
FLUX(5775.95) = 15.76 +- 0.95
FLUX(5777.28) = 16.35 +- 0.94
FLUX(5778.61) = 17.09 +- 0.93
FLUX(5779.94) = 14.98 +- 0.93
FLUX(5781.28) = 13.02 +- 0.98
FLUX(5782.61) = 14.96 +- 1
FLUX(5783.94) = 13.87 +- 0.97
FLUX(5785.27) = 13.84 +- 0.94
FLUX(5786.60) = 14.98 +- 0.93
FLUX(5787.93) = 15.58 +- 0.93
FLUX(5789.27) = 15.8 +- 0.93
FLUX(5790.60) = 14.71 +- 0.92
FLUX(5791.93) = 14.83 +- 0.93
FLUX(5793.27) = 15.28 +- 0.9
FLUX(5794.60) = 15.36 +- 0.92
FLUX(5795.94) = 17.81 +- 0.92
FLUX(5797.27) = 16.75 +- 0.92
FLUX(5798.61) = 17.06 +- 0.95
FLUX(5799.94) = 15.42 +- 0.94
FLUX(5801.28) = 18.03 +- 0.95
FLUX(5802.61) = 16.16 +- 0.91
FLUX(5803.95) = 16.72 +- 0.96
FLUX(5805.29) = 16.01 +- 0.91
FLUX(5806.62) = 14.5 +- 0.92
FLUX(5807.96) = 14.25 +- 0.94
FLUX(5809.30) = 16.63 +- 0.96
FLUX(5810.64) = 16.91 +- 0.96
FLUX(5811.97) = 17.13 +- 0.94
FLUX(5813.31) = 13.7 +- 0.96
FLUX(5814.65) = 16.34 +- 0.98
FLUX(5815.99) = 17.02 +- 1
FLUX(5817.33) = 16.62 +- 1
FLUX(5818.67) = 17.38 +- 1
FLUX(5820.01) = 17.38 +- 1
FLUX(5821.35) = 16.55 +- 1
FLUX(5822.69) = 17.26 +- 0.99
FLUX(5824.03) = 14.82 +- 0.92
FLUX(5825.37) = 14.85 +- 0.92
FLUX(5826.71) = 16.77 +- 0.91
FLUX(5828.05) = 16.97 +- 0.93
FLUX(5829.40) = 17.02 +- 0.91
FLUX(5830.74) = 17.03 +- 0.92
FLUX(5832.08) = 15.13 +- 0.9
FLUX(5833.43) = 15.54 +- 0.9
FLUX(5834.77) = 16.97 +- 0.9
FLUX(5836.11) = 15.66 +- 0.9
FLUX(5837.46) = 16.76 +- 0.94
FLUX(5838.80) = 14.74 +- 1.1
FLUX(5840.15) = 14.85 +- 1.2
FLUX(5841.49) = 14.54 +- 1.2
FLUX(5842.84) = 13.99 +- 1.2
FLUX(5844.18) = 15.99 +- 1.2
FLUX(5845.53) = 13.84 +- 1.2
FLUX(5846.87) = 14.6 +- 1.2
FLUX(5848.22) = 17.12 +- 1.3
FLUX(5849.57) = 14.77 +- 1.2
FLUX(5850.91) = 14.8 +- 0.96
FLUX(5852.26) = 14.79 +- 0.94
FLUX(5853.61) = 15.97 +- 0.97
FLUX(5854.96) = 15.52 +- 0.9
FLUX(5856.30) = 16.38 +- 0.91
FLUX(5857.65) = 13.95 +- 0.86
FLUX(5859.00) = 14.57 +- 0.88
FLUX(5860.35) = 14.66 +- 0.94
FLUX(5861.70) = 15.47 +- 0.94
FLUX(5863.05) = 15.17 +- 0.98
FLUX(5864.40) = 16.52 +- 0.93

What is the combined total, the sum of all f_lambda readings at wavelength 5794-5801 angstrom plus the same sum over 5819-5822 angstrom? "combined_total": 116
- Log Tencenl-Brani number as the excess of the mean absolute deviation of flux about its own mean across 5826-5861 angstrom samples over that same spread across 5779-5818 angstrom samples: -0.14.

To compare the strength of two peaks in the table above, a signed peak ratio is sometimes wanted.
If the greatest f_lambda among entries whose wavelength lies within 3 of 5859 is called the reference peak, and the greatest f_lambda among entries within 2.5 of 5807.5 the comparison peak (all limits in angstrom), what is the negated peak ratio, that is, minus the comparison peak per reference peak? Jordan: -1.02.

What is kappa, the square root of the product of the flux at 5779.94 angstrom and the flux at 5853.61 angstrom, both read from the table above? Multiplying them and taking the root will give 15.5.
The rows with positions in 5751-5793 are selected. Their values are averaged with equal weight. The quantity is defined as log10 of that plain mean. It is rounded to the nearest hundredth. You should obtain 1.20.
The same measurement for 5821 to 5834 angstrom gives 1.21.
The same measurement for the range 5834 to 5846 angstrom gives 1.18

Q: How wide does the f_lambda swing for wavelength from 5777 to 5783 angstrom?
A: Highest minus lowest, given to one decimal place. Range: 4.1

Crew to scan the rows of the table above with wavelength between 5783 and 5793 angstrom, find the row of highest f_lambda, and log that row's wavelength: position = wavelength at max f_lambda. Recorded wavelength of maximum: 5789.27 angstrom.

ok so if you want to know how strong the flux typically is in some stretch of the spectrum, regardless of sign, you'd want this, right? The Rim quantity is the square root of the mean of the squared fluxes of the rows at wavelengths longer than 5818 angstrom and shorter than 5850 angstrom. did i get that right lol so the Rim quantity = 15.9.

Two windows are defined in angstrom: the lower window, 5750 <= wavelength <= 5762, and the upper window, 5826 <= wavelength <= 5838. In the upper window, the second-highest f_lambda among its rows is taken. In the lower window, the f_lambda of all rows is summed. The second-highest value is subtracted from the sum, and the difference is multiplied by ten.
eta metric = 1253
